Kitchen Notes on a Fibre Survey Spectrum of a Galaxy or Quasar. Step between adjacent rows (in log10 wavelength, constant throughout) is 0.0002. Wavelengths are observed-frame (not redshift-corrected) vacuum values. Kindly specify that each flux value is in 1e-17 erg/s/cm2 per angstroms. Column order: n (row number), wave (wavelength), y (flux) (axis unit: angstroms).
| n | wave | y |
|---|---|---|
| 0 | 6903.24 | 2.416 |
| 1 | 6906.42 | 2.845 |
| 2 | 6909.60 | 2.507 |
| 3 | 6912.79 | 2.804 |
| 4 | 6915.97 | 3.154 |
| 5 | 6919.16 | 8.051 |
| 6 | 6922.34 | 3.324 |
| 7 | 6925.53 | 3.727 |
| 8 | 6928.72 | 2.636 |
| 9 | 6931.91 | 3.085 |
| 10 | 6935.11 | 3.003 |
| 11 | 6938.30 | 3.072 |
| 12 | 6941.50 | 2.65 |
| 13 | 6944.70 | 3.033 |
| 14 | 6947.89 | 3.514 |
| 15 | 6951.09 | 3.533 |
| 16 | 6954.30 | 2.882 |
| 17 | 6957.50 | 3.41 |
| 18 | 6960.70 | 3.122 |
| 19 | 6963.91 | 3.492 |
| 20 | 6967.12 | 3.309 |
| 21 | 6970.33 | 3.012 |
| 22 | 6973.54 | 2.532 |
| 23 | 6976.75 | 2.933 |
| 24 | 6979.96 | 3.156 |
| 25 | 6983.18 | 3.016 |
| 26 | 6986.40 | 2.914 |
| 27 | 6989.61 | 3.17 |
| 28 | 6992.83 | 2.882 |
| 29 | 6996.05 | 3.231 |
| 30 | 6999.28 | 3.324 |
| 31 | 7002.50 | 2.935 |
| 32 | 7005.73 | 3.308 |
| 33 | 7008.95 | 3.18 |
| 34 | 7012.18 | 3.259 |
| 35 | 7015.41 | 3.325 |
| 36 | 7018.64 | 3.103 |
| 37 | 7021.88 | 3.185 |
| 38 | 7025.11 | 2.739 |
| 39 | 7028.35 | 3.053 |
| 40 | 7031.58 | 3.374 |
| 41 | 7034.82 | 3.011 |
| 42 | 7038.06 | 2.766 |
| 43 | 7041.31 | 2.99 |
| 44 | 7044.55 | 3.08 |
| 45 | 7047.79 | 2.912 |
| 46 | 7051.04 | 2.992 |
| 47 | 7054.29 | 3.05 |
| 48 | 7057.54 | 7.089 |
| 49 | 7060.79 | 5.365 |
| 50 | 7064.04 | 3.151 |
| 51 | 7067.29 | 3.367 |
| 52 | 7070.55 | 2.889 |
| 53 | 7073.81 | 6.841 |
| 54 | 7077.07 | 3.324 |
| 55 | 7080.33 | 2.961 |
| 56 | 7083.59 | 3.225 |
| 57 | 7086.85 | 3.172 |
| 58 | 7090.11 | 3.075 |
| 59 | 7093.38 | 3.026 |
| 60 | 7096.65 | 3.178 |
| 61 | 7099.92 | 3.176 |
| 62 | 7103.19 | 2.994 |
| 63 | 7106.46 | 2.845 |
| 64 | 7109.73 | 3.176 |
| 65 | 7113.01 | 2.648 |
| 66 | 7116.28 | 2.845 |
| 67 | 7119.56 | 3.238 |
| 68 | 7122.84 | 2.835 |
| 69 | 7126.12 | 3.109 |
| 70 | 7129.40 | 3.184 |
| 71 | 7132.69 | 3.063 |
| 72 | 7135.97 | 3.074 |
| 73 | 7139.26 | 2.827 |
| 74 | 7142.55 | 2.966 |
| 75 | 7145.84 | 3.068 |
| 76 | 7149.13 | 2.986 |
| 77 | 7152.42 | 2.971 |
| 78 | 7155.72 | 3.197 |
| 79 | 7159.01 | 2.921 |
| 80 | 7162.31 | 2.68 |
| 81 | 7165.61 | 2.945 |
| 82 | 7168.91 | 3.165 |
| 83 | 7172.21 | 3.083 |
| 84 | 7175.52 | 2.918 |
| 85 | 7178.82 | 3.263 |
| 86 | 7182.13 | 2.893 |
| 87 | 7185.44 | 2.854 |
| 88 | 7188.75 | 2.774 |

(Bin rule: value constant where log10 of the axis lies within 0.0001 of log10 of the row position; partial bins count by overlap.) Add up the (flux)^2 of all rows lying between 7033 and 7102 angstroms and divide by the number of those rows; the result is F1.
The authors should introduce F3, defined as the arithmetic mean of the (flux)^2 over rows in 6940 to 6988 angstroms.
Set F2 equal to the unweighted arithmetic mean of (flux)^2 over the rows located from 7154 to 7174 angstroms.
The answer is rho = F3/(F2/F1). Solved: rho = 15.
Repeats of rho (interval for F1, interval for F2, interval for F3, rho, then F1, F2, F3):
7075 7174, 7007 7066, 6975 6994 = 7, 9.2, 12.8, 9.1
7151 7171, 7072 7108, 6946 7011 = 7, 8.9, 13.0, 9.9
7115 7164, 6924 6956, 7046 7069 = 17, 9.0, 9.8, 18.1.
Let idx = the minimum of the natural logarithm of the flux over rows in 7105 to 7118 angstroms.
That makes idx 0.97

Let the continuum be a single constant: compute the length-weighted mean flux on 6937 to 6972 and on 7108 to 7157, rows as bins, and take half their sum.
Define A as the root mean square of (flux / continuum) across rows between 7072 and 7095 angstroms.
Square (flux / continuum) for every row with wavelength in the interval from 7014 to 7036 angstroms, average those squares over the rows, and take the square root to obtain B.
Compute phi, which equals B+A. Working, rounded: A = 1.25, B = 1.01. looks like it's 2.3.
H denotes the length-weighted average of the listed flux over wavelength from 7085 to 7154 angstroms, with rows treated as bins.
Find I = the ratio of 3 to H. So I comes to 0.99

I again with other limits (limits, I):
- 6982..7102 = 0.89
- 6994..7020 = 0.94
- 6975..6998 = 0.99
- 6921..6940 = 0.96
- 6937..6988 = 0.97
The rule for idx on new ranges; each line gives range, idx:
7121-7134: 1.04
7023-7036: 1.01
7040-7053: 1.07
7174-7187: 1.05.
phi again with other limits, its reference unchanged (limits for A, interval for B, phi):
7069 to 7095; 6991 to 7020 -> 2.2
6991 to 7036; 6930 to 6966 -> 2.0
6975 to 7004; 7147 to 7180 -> 2.0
